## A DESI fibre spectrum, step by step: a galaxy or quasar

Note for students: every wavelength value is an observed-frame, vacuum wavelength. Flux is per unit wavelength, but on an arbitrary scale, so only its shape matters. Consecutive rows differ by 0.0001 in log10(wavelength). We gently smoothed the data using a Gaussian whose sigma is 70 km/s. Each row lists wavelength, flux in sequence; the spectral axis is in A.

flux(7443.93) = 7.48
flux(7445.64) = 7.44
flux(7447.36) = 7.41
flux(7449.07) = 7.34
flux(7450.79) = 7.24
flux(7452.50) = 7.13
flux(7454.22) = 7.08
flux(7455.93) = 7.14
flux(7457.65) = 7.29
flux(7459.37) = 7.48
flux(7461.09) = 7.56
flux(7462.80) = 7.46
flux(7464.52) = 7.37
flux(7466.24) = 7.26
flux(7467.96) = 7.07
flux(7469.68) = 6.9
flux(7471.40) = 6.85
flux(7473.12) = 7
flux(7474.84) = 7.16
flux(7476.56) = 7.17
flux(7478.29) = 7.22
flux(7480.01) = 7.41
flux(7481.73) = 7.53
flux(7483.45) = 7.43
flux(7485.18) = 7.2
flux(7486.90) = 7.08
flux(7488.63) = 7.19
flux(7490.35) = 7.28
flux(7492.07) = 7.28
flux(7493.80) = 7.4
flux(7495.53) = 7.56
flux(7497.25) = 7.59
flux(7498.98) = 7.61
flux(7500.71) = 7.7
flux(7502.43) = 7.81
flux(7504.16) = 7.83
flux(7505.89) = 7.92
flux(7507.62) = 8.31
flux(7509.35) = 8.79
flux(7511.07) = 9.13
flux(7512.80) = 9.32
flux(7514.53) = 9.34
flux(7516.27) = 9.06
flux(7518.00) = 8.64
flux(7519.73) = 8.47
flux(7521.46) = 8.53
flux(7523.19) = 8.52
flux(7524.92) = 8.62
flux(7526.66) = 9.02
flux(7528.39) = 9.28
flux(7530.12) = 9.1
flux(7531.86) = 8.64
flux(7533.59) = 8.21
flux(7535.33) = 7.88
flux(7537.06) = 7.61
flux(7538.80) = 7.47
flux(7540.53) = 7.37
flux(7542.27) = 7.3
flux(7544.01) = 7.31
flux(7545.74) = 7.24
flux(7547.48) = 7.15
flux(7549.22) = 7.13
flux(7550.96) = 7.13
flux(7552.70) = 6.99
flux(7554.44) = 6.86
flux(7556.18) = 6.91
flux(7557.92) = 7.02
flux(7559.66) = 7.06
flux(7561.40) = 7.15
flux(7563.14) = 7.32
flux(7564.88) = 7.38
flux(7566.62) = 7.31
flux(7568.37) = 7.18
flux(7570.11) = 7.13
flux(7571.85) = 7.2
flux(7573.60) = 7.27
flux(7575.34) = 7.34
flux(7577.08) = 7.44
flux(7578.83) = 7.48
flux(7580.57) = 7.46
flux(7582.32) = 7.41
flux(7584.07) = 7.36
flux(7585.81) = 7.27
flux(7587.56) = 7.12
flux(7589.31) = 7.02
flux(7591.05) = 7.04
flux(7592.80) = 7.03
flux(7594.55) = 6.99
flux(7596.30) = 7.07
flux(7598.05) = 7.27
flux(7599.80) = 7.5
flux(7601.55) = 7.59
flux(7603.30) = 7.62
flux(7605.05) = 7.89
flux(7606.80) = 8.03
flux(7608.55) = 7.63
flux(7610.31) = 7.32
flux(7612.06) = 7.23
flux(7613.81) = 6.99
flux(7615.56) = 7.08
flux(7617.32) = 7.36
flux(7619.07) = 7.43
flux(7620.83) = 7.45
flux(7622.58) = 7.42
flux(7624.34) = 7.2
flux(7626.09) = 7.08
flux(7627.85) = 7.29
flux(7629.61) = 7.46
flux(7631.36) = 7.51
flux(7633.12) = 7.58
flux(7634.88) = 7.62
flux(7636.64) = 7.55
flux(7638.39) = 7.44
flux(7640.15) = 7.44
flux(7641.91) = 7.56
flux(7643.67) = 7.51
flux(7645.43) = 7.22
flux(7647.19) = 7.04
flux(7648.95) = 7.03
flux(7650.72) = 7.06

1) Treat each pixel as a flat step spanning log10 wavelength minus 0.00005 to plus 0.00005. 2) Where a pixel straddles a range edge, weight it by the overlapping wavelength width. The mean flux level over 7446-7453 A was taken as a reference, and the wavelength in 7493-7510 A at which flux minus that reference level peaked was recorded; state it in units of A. 7509.35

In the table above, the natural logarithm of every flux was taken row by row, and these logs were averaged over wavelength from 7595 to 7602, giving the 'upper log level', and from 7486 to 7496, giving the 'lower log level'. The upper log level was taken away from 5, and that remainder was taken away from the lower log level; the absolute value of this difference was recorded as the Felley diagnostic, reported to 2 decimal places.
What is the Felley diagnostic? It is 1.02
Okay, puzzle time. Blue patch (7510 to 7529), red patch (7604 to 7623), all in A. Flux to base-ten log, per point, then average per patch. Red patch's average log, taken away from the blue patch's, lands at 0.078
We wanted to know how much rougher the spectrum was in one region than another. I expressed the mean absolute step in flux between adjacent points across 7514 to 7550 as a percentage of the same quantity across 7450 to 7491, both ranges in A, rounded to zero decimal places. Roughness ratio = 166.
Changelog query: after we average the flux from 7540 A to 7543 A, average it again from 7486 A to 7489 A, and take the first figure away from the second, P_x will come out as -0.20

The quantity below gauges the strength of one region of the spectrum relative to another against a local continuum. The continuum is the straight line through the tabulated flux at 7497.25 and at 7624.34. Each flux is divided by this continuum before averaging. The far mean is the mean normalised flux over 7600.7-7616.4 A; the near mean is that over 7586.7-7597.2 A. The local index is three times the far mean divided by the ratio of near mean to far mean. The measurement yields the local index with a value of 3.3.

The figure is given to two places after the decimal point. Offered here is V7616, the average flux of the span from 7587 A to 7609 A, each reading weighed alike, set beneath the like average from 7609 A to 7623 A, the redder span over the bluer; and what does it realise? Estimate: 0.99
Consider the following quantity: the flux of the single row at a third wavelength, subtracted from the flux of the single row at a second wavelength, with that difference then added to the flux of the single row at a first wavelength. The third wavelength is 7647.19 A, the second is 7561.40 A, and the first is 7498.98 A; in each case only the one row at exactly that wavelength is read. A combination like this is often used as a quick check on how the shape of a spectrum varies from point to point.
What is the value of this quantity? 7.7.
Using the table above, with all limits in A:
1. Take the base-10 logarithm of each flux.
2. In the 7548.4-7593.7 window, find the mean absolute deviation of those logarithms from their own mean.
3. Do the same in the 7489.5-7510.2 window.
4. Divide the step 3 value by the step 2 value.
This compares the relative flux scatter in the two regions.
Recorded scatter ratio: 1.9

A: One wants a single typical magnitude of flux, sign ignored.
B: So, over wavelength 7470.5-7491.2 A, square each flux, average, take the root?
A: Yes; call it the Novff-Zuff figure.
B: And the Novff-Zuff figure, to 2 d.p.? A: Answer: 7.21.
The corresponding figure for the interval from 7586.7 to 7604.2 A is 7.23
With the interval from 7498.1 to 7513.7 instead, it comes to 8.29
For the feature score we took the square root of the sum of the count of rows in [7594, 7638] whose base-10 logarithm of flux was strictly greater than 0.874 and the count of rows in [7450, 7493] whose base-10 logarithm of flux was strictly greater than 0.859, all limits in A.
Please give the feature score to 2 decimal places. 4.69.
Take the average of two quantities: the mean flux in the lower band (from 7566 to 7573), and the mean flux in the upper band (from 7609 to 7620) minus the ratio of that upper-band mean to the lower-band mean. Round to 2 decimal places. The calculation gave 6.72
